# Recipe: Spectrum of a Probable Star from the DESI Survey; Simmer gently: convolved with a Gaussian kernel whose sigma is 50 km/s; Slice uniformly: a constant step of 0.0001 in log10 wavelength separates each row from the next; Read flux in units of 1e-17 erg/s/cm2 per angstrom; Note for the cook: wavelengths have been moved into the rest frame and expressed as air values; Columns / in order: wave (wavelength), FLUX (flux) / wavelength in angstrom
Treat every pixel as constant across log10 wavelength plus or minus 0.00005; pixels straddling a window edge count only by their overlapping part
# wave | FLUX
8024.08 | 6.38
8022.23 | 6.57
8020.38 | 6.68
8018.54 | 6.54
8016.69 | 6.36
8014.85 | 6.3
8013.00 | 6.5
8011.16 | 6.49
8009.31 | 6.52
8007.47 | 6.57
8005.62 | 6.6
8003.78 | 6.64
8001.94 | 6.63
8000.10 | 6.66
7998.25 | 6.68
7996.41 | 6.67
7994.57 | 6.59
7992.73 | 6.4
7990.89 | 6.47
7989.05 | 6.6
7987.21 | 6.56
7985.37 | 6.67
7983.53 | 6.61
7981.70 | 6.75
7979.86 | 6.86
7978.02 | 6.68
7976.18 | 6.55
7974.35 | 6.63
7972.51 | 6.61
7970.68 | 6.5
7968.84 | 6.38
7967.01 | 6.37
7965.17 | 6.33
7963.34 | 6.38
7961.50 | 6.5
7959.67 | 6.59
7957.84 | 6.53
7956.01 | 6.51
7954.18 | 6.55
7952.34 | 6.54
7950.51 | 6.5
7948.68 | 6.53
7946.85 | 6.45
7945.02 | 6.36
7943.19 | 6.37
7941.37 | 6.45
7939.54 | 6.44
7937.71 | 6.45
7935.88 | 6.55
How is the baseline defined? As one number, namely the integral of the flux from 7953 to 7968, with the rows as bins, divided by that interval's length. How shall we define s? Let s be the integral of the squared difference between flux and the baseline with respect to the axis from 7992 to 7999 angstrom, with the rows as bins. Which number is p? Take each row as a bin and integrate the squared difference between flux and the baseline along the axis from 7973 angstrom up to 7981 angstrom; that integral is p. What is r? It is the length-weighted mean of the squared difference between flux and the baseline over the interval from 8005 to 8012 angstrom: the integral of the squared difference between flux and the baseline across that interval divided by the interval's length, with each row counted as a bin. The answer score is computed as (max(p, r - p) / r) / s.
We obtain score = 339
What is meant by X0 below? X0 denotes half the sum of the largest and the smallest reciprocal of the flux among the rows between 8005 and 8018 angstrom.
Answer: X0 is 0.155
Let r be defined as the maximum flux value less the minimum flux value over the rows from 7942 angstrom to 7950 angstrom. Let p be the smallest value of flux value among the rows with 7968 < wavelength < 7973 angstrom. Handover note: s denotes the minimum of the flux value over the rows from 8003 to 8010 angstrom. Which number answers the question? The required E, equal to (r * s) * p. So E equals 7.1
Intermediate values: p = 6.38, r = 0.17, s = 6.52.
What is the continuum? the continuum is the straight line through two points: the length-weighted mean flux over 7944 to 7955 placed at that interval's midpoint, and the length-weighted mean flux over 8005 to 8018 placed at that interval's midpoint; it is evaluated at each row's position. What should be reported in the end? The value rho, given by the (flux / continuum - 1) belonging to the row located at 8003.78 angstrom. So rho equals 0.026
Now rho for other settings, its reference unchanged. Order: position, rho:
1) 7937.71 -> -0.005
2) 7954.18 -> 0.011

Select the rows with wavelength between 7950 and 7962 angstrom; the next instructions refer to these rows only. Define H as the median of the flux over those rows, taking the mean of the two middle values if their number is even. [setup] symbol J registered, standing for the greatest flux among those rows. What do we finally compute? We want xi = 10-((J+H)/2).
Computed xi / 3.44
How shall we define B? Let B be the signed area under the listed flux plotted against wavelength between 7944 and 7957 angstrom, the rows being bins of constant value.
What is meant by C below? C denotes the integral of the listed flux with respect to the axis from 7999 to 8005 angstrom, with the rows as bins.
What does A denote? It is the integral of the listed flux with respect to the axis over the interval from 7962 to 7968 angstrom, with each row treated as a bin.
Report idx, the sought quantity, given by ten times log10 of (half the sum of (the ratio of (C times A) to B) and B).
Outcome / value 17.1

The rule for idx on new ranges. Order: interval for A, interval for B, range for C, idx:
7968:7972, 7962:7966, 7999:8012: 17.5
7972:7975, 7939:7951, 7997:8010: 17.0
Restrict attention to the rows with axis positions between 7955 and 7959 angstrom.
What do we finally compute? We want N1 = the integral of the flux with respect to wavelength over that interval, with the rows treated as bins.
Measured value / 26.1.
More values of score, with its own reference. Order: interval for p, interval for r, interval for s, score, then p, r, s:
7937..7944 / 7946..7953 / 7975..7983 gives 15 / 0.020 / 0.002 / 0.53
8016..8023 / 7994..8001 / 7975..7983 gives 7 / 0.128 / 0.035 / 0.53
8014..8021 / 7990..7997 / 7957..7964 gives 230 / 0.151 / 0.014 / 0.05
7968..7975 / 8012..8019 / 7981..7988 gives 31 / 0.093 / 0.012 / 0.25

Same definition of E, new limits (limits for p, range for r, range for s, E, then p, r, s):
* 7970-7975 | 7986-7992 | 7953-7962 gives 5.5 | 6.5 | 0.13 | 6.5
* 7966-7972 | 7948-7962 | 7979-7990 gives 3.8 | 6.37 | 0.09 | 6.56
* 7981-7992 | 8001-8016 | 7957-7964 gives 14.0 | 6.47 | 0.34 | 6.38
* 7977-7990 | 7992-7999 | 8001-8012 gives 11.9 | 6.56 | 0.28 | 6.49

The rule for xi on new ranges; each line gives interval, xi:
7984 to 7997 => 3.37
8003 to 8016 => 3.42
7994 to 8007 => 3.34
